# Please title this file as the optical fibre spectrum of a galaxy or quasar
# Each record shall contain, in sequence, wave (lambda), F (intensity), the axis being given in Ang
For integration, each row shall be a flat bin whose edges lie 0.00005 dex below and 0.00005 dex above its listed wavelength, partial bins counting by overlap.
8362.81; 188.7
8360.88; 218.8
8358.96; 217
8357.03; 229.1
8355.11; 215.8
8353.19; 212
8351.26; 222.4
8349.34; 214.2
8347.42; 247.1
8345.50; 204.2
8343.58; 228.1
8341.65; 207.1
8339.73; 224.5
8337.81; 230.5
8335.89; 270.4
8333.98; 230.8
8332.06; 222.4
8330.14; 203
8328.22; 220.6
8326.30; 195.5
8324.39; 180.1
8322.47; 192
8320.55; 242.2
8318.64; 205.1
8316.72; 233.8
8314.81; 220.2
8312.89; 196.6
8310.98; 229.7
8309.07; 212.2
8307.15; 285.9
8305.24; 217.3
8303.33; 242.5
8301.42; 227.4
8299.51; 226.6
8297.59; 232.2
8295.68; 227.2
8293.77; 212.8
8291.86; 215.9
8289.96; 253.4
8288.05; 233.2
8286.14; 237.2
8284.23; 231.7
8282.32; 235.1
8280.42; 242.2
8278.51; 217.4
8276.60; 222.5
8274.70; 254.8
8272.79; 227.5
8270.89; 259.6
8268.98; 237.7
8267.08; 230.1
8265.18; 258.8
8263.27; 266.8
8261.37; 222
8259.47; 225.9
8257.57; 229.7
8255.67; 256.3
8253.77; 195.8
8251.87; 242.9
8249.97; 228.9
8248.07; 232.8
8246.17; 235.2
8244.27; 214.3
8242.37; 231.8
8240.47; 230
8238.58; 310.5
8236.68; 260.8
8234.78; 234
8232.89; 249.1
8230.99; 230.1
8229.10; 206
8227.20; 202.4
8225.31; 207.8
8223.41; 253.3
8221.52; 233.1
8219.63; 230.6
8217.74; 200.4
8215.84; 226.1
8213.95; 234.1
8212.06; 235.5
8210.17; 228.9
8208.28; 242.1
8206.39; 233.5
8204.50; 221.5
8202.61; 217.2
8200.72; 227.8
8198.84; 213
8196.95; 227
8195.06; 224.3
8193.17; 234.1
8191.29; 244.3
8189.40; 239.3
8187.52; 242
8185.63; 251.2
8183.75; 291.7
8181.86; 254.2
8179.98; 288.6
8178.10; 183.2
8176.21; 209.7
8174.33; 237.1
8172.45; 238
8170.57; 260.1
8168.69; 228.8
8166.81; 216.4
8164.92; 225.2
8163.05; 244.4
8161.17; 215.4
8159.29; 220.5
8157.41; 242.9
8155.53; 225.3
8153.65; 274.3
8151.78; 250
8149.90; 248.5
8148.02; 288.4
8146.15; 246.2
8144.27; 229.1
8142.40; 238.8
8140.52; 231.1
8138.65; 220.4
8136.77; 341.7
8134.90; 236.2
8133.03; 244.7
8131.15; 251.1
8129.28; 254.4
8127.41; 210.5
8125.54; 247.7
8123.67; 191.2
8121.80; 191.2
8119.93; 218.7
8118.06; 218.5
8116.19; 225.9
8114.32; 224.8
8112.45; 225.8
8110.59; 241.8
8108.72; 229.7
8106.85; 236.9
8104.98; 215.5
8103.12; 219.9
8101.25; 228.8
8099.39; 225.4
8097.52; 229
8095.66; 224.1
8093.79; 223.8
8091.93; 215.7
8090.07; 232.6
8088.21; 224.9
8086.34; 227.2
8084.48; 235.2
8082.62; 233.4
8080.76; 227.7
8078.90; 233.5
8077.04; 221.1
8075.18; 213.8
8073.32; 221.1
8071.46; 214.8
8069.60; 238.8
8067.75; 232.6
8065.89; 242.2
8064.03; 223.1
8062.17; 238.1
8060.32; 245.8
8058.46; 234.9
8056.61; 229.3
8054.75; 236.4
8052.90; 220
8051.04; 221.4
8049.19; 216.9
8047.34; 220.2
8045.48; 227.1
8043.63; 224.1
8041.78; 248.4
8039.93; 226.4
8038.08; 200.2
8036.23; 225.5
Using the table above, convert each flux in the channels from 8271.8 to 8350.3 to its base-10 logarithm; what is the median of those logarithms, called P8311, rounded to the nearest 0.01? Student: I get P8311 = 2.36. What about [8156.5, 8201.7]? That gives 2.37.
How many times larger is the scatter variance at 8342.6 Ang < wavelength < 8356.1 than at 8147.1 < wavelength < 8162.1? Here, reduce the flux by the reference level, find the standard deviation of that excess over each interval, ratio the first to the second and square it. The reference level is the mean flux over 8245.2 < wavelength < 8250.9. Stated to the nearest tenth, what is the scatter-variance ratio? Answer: 0.3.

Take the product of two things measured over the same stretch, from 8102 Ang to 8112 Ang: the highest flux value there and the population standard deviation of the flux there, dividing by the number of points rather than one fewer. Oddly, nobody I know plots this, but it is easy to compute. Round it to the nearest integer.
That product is 2397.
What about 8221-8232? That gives 4636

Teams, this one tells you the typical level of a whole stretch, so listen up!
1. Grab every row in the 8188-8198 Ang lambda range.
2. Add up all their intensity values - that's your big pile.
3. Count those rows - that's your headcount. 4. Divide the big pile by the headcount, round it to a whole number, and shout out 234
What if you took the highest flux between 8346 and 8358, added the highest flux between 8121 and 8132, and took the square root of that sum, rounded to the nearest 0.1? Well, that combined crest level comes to 22.4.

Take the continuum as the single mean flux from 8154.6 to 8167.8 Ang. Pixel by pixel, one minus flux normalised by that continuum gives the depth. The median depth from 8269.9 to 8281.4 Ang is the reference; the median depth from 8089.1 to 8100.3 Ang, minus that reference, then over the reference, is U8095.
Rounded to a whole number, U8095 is -1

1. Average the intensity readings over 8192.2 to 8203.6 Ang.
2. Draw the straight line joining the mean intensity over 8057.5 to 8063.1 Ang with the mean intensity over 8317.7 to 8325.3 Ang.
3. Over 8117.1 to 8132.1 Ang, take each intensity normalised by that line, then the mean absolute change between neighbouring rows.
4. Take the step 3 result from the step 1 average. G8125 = 224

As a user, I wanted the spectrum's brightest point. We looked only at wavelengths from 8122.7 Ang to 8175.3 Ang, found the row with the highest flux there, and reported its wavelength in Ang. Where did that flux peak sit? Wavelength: 8136.77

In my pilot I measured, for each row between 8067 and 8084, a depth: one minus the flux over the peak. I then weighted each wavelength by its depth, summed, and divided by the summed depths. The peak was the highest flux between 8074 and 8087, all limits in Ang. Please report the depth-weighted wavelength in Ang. 8075.0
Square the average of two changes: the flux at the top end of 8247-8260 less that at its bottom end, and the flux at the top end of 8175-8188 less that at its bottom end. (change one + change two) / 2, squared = 161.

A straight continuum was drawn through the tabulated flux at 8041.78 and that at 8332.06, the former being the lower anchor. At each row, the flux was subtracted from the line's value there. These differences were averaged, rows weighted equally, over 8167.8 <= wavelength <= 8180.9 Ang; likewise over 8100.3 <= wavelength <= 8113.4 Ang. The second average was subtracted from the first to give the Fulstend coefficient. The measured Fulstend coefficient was -13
